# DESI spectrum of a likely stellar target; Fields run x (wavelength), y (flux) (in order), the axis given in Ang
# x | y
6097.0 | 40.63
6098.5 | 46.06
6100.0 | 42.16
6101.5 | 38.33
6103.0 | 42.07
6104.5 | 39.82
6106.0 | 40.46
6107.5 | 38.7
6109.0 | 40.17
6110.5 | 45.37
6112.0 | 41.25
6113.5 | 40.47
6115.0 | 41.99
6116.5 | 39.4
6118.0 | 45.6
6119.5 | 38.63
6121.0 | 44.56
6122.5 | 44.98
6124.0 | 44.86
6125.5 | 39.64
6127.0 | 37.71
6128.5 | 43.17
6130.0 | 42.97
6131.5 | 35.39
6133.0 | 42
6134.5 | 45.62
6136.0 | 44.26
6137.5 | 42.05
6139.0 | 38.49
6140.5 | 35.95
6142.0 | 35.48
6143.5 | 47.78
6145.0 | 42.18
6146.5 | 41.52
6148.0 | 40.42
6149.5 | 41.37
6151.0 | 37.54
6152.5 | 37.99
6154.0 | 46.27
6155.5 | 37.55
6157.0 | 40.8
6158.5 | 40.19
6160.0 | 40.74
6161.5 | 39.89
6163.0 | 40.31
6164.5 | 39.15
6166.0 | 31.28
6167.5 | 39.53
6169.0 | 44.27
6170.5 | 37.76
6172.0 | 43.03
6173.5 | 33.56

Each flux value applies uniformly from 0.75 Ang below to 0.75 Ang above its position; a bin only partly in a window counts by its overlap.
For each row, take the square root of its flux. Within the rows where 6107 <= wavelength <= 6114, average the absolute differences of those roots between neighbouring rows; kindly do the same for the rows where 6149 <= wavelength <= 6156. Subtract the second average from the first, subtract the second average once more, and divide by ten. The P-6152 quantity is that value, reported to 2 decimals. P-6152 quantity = -0.06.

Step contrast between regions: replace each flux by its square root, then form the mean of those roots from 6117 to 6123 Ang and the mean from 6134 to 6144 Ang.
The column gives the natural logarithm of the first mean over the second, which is 0.03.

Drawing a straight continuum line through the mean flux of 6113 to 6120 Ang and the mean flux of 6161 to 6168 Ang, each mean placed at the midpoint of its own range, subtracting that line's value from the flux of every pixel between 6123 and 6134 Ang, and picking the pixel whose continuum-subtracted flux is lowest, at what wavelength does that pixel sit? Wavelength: 6131.5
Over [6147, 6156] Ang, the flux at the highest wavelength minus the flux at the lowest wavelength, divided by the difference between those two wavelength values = -0.4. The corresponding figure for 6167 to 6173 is 0.8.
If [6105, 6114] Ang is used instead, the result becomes 0.0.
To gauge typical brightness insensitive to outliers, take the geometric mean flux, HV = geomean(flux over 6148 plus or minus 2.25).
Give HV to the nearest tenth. 41.1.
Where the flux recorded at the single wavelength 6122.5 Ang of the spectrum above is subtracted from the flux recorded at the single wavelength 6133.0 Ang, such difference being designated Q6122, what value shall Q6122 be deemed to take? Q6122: -3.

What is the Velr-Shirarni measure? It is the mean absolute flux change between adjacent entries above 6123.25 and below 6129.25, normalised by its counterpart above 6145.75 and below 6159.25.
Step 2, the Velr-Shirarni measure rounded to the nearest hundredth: 1.24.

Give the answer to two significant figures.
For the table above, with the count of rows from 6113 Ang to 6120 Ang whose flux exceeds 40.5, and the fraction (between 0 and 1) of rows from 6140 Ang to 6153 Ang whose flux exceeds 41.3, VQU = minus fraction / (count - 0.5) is -0.30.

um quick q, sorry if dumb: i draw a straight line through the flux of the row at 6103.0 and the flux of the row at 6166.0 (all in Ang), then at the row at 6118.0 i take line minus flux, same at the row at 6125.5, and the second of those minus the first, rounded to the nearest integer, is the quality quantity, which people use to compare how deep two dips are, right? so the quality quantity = 5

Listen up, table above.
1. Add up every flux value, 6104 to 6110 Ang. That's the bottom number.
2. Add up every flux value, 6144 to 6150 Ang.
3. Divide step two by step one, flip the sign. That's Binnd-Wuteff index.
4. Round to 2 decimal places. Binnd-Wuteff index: -1.04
